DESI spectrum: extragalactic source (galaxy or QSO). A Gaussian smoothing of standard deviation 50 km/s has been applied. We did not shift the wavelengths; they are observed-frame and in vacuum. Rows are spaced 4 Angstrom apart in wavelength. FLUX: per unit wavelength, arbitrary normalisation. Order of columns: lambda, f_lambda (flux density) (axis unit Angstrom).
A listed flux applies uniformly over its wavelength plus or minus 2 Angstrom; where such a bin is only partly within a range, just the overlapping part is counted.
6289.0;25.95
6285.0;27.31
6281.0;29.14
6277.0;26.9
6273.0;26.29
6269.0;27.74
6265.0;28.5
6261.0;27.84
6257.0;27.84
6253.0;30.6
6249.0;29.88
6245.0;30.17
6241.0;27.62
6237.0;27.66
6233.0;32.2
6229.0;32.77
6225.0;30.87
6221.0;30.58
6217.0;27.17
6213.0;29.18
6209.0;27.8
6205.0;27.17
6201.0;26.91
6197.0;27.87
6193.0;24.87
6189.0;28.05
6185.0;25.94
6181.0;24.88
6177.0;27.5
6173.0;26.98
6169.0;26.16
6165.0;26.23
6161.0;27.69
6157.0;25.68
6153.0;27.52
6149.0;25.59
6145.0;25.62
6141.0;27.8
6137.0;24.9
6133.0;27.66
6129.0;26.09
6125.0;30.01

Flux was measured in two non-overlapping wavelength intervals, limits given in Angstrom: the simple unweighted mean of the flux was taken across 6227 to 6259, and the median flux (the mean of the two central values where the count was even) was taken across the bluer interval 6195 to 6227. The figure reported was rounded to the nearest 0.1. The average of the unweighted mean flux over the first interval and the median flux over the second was 28.8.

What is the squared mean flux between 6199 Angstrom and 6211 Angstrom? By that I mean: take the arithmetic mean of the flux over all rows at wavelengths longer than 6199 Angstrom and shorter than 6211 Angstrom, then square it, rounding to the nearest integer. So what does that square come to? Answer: 745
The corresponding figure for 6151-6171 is 711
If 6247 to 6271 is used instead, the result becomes 826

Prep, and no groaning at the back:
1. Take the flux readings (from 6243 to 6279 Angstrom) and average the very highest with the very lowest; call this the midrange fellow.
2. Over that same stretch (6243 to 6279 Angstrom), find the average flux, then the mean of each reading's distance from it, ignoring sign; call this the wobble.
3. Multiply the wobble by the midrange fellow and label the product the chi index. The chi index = 35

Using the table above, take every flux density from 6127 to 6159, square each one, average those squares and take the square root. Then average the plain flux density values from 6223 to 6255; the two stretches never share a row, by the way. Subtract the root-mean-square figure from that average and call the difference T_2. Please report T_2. 3.8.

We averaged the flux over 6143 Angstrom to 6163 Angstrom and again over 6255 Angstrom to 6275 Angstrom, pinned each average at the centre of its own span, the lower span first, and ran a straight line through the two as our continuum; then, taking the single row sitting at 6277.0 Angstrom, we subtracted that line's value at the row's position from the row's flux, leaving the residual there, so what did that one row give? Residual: -0.9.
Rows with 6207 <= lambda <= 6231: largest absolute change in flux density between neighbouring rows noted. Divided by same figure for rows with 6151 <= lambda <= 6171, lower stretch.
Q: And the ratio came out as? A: 1.70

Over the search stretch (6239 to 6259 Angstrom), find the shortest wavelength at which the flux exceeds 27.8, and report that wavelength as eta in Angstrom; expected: 6245.0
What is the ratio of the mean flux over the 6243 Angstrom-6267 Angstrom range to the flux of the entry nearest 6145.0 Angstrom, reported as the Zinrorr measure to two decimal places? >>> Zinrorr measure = 1.14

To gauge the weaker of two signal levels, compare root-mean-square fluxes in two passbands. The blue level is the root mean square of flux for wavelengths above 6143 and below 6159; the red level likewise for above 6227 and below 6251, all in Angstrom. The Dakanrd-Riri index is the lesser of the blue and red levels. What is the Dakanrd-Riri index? 26.1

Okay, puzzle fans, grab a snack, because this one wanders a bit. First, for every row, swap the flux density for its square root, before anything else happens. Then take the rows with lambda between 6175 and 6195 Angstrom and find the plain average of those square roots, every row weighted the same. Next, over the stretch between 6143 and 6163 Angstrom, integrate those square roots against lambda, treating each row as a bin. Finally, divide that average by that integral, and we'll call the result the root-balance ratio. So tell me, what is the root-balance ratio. 0.0498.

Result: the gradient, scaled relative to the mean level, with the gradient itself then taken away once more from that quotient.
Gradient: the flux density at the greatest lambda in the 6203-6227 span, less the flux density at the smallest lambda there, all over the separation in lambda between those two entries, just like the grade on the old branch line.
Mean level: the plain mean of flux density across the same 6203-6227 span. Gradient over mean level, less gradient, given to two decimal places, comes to -0.18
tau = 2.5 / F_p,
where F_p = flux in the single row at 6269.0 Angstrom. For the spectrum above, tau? 0.090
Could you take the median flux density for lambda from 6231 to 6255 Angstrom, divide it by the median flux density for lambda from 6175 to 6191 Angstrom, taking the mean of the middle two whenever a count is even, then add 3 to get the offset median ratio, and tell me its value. 4.12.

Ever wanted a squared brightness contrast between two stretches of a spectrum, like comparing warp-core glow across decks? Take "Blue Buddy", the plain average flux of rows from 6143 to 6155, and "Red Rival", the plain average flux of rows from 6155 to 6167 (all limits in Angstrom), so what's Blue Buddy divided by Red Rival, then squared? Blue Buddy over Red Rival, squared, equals 0.98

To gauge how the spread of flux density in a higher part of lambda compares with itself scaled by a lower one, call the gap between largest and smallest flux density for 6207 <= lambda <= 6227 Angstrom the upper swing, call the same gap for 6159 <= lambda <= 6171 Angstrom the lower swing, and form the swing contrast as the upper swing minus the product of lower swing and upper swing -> -2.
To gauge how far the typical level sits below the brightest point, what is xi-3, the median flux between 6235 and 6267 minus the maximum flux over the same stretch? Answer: -2.4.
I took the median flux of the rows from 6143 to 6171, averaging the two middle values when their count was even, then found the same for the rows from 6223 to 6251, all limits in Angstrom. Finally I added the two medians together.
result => 56.3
